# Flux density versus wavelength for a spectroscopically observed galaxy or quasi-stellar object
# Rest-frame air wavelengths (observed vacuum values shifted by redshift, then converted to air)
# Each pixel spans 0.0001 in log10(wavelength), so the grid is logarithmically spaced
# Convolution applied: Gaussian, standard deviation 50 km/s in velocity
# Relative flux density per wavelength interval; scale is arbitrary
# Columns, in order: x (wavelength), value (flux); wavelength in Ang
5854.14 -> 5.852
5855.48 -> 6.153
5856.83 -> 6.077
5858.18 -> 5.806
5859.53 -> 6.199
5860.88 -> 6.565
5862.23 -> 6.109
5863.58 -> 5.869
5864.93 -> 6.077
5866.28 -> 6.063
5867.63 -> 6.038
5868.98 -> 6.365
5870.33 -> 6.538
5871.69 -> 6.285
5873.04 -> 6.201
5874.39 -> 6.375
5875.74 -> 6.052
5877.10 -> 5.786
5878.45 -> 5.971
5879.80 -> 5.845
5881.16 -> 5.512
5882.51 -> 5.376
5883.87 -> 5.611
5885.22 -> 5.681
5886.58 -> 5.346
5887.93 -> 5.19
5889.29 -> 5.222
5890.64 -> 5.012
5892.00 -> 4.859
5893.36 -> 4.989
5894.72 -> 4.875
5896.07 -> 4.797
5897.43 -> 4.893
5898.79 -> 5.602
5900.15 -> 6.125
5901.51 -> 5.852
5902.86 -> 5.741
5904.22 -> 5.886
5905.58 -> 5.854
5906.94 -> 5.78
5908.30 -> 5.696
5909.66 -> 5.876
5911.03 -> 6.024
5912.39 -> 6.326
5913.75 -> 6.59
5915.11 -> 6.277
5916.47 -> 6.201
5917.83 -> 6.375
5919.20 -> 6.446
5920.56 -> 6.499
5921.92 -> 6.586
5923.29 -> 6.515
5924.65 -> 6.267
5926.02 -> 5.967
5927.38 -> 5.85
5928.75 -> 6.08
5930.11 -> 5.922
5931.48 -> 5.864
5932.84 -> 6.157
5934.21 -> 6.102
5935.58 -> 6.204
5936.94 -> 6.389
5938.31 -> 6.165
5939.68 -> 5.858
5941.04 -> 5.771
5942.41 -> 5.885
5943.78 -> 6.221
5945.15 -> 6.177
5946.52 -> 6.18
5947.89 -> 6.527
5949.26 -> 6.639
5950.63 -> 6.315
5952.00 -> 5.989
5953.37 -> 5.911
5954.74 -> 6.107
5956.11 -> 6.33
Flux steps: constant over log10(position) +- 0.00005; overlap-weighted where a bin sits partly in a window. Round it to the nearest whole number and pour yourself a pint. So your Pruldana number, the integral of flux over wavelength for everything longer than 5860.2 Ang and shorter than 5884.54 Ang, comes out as 147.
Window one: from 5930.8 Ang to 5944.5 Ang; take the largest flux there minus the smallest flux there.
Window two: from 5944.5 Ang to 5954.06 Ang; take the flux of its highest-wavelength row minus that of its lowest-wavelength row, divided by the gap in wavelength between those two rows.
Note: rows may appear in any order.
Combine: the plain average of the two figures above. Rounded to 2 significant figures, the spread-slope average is 0.29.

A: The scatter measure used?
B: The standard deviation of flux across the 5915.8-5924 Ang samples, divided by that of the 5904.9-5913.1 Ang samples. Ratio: 0.6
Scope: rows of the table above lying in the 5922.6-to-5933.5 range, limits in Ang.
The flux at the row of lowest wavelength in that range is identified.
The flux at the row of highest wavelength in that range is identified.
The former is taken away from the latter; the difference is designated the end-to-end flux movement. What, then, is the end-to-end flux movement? -0.4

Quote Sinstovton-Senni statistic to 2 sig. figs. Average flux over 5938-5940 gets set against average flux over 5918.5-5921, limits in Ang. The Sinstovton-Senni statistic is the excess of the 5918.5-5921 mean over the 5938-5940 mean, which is 0.46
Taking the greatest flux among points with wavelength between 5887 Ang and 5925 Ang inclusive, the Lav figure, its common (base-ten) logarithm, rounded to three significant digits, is 0.819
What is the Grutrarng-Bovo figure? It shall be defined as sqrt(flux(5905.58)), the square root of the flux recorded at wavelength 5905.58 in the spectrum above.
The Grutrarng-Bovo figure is 2.42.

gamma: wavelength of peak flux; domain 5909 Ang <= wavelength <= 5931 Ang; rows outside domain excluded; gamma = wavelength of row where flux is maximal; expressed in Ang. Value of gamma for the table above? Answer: 5913.75 Ang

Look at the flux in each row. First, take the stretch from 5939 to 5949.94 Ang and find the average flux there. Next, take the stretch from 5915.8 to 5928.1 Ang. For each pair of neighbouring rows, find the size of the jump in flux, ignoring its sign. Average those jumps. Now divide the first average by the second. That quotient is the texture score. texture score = 44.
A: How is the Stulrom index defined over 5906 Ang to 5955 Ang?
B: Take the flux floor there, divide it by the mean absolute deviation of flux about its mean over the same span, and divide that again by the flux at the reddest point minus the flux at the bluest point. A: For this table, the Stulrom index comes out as 81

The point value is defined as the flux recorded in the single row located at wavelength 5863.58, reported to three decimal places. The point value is 5.869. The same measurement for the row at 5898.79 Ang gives 5.602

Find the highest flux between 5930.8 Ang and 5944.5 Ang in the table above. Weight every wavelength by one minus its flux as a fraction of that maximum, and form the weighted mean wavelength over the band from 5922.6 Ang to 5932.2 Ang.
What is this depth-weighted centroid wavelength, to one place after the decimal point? 5928.9 Ang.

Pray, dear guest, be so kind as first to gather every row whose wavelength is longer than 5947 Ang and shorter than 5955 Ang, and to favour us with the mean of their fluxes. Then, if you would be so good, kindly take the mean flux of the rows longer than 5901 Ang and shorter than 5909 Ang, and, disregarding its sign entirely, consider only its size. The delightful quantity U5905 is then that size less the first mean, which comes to -0.45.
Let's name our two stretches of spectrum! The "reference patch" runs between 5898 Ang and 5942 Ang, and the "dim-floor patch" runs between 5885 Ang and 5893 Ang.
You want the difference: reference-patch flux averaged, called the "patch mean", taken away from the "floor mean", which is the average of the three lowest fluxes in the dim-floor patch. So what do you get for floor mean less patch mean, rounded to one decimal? -1.1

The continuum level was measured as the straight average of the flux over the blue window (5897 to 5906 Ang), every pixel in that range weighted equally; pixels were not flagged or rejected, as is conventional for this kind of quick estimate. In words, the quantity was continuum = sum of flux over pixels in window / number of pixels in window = 5.7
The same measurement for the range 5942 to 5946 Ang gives 6.1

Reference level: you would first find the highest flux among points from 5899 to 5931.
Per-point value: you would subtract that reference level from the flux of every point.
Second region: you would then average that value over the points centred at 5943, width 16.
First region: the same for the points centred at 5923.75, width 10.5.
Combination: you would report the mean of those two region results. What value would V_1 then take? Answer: -0.35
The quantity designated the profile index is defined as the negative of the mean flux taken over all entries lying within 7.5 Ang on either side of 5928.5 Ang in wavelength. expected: -6.14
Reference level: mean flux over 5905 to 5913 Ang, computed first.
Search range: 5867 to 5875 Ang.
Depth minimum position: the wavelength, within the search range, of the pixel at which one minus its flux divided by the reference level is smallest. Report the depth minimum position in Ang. 5870.33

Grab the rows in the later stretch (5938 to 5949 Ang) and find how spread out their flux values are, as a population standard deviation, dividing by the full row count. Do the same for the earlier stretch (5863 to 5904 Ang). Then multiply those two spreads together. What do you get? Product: 0.1164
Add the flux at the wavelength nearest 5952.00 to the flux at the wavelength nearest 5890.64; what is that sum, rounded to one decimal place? 11.0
